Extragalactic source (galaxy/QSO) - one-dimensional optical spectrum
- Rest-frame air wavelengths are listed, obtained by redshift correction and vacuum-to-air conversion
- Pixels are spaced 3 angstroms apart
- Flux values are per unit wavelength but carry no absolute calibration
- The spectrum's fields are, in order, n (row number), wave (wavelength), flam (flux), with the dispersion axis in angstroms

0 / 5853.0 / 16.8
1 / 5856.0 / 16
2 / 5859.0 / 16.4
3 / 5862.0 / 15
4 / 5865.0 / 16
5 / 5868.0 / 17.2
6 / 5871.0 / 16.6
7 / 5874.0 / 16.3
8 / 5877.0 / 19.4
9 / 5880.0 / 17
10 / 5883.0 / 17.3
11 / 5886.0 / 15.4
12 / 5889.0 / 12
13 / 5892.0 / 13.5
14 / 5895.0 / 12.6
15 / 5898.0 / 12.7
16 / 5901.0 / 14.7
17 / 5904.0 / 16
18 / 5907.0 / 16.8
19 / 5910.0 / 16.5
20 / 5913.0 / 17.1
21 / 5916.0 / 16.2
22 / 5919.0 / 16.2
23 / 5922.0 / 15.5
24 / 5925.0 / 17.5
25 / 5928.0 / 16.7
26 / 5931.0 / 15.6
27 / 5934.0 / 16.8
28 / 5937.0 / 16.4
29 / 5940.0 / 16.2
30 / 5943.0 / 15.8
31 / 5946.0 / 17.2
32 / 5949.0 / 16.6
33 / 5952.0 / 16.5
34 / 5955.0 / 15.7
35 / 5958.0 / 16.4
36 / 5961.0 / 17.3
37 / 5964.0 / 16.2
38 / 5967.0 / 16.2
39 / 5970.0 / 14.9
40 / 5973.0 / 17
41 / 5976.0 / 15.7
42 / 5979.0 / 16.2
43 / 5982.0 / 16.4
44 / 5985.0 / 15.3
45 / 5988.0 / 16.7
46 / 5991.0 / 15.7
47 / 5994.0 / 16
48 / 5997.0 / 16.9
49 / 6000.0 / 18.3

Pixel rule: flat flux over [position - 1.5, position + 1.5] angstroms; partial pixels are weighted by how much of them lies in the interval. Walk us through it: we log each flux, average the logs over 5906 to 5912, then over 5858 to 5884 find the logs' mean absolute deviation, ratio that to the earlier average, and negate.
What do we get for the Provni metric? -0.017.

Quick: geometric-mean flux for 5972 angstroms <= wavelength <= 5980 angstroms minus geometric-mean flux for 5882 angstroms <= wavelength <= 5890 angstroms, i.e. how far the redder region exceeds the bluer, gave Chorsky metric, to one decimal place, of 1.6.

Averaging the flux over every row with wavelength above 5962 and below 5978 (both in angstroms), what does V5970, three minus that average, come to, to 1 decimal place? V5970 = -13.0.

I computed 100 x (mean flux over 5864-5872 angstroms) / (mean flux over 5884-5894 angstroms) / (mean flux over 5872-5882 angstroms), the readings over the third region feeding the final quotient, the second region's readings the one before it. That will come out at 6.9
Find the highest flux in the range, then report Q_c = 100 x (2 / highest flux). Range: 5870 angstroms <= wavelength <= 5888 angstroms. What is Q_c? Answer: 10.31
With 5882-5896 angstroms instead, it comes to 11.56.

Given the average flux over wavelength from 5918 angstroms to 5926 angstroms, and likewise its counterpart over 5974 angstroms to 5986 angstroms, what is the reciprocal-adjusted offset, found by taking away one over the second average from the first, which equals 16.3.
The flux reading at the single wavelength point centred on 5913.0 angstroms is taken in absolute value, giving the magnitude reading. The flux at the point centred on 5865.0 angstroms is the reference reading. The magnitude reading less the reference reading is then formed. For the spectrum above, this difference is 1.1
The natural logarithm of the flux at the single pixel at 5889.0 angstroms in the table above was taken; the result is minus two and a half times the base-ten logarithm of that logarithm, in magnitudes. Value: -0.99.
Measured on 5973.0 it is -1.13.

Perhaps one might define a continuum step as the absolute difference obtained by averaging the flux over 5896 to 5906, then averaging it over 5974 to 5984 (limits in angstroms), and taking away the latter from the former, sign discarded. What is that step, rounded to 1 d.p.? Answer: 1.6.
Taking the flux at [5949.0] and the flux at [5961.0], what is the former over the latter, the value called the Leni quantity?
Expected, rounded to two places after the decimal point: 0.96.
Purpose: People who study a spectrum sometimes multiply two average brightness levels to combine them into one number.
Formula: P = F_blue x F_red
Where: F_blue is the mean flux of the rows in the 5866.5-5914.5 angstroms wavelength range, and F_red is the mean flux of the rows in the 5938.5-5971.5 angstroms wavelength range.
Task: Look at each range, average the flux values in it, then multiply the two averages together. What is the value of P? 255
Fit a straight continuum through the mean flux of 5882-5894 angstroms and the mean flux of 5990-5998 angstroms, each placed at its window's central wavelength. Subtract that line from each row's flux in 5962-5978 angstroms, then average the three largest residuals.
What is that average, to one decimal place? 0.7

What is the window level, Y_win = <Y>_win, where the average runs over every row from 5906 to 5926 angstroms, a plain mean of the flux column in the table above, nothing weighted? 16.5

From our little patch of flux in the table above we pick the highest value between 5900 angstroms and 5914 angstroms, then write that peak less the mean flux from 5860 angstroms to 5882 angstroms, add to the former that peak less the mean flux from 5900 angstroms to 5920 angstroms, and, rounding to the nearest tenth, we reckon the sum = 1.2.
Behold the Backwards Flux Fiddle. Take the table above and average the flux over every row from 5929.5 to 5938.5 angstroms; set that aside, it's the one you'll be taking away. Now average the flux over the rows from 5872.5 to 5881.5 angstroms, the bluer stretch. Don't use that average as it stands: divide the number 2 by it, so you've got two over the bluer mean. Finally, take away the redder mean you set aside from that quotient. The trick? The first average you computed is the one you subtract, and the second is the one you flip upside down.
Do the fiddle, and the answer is -16.2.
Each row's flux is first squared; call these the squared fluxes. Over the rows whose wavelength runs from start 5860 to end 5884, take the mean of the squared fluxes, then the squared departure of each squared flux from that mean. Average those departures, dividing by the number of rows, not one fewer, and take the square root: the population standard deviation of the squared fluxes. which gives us 41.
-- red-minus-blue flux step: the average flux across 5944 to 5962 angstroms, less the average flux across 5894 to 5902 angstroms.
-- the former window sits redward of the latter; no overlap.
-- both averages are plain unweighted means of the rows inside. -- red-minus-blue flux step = 3.3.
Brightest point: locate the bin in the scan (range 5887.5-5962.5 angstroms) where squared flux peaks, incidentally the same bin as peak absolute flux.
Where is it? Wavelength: 5925.0 angstroms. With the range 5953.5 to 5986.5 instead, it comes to 5961.0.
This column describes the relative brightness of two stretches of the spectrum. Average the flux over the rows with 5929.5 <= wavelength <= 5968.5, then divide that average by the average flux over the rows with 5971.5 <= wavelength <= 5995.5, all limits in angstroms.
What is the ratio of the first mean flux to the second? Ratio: 1.02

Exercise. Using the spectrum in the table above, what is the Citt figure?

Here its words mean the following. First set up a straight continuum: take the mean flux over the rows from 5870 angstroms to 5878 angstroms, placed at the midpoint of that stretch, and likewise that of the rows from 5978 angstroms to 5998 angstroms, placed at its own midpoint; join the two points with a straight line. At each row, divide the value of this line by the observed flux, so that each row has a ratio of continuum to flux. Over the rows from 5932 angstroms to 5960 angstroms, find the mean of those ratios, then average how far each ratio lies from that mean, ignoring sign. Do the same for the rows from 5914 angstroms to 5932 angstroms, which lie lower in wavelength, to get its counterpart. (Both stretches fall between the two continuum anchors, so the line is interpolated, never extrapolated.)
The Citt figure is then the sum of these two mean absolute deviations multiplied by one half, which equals 0.03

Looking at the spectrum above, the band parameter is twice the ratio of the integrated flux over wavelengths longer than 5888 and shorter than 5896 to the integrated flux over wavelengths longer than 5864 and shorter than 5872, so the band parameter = 1.53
